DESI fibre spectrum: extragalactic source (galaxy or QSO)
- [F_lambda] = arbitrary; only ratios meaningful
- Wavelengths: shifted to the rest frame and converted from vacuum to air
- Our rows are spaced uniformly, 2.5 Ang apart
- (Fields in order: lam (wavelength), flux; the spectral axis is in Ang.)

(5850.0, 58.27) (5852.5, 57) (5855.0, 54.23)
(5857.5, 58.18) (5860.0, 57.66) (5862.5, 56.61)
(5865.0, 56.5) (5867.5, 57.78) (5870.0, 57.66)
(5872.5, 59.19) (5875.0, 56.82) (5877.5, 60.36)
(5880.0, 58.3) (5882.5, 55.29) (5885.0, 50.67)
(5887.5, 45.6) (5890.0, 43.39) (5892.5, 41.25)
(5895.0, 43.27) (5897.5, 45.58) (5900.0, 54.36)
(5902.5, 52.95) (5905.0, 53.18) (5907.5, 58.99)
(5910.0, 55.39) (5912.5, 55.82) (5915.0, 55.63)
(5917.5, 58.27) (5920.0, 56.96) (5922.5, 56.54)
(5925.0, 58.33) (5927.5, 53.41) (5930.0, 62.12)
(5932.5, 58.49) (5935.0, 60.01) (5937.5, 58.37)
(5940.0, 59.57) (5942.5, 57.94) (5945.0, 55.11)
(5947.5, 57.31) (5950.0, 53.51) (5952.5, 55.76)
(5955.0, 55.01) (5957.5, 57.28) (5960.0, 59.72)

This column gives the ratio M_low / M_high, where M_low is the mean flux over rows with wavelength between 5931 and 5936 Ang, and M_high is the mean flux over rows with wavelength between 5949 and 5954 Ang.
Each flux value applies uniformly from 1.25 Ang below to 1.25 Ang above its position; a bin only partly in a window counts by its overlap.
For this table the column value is 1.08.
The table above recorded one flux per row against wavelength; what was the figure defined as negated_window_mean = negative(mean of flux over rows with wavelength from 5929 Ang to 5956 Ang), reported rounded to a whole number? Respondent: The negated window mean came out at -58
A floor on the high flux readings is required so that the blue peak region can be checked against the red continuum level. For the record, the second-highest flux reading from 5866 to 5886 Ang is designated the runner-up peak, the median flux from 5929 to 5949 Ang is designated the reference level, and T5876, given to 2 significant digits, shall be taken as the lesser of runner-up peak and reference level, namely 58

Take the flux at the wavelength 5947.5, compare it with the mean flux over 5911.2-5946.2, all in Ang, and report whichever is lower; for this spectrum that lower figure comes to 57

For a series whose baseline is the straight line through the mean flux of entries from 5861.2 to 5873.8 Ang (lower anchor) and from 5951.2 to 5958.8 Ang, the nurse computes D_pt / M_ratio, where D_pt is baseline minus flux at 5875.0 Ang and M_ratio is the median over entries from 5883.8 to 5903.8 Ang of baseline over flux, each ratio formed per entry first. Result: 0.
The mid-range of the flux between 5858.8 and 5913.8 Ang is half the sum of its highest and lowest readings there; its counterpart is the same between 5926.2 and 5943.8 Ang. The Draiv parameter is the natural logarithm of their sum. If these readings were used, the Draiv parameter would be 4.69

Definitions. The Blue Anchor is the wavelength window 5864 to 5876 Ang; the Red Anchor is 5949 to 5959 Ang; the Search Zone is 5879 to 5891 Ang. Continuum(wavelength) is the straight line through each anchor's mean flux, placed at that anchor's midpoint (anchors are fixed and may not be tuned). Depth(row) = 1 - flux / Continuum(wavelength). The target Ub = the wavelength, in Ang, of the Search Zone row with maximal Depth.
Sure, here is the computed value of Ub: 5890.0 Ang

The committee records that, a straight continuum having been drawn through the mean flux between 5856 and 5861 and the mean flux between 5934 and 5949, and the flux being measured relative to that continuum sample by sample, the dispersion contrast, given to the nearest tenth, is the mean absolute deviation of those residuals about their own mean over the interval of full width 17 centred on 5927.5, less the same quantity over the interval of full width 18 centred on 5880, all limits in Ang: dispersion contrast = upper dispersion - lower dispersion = -2.0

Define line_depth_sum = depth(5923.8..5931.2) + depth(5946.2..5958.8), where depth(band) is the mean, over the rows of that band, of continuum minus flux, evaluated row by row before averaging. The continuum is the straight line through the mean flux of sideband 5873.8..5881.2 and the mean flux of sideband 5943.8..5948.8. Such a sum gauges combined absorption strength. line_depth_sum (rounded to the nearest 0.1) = -0.9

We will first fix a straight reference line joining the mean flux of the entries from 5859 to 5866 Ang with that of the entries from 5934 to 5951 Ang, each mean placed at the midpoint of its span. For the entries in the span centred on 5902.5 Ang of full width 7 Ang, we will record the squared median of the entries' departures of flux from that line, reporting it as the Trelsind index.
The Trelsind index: 16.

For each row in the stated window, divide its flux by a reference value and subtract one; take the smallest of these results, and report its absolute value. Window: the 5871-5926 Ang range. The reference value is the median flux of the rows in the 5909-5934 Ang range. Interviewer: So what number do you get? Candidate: 0.273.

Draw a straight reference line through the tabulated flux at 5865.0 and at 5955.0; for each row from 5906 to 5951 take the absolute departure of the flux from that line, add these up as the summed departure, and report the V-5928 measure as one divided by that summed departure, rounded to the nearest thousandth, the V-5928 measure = 0.024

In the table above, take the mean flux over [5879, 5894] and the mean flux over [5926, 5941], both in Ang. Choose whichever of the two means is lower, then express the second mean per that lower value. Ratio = 1.20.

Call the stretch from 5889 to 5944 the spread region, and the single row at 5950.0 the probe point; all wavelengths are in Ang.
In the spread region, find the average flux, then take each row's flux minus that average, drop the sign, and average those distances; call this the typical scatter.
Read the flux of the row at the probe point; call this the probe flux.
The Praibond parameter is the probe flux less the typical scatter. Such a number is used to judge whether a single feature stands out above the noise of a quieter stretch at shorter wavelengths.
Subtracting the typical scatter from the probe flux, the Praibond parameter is 49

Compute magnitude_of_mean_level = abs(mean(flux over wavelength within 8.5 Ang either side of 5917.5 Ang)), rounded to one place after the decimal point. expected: 56.7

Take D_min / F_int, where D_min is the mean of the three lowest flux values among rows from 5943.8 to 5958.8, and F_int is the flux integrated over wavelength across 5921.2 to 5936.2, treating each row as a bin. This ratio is 0.063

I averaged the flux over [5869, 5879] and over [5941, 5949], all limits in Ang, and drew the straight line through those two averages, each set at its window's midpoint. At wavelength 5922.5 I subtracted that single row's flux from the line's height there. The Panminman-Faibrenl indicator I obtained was 0.8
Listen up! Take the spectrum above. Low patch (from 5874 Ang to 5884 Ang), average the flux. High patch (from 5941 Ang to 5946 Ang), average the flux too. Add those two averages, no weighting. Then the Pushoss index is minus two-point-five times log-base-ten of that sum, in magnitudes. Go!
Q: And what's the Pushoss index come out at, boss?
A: -5.14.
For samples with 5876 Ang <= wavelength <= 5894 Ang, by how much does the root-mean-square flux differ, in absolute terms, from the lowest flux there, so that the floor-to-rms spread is 10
